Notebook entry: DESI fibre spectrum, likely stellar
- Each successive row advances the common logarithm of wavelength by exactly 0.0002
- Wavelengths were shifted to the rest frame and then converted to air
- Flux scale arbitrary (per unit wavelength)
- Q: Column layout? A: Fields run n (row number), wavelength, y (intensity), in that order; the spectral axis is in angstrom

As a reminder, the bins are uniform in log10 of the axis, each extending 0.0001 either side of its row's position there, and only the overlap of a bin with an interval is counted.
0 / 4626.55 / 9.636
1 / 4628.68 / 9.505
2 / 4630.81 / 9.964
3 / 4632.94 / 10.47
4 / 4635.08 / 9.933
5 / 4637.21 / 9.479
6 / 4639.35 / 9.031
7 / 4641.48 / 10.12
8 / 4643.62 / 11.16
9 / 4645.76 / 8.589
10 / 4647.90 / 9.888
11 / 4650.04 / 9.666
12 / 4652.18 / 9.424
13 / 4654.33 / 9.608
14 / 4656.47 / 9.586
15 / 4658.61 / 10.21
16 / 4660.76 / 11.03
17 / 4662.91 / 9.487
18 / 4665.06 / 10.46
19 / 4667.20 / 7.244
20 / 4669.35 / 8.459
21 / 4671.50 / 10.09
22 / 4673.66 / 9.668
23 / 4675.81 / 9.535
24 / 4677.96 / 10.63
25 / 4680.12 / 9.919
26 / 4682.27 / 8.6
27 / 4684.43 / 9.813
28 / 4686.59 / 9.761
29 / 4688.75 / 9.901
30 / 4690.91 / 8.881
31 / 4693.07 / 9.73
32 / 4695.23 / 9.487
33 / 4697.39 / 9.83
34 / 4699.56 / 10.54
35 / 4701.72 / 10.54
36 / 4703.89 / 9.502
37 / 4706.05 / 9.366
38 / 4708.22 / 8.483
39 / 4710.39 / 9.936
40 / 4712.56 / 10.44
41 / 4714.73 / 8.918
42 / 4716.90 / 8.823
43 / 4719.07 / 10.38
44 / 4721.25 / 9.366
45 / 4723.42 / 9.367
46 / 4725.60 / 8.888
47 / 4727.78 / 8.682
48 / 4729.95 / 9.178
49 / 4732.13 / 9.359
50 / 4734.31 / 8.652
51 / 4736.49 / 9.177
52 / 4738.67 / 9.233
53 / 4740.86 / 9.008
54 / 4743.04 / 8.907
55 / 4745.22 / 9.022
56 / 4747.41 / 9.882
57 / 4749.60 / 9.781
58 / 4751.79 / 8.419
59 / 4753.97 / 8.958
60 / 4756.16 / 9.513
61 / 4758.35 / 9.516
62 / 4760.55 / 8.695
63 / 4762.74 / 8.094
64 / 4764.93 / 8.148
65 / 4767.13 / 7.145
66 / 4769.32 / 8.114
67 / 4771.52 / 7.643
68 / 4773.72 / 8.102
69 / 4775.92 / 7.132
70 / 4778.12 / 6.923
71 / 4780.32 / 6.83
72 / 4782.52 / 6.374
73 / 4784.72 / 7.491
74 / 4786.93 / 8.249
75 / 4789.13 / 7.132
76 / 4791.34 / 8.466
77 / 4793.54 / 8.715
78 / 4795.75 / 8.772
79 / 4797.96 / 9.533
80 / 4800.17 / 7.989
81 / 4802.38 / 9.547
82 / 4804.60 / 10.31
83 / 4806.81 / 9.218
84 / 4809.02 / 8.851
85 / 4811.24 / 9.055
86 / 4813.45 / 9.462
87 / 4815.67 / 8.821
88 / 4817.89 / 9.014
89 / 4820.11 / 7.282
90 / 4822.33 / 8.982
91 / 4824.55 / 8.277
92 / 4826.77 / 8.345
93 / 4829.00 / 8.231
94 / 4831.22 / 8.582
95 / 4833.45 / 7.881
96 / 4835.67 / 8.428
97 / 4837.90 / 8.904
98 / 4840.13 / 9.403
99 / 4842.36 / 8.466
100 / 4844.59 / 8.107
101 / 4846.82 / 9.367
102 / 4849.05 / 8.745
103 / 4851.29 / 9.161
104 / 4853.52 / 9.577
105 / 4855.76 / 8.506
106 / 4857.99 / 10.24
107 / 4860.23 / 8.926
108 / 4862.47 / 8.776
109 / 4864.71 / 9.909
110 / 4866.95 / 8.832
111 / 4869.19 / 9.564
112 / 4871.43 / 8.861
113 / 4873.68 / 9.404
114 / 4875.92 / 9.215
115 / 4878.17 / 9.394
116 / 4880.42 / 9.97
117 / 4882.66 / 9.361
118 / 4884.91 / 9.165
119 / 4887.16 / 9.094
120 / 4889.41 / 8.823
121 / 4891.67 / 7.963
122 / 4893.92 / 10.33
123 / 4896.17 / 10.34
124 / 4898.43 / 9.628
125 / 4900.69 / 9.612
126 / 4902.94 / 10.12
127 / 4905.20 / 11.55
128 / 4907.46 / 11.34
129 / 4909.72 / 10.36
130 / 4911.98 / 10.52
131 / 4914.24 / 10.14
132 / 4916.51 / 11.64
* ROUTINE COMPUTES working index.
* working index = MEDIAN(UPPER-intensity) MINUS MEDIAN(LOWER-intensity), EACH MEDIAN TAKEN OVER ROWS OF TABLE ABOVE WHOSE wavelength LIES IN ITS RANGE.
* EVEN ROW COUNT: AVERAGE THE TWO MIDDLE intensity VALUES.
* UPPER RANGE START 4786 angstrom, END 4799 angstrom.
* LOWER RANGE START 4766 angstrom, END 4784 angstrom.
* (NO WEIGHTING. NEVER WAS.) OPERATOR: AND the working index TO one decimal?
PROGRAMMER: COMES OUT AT 1.5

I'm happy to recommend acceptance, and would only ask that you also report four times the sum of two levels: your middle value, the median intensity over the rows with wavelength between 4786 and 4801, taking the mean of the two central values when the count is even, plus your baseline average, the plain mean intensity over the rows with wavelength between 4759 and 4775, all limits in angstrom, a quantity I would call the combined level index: 66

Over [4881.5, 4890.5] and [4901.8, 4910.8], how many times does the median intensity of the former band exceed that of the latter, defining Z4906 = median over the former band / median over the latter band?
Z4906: 0.84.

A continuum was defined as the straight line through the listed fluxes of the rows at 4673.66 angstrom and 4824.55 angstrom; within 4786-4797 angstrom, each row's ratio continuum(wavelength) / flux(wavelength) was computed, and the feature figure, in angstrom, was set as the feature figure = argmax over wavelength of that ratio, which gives 4789.13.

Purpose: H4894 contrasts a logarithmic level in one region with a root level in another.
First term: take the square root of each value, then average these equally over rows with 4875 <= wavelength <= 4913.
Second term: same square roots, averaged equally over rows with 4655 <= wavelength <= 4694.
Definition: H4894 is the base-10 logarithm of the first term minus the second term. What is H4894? -2.60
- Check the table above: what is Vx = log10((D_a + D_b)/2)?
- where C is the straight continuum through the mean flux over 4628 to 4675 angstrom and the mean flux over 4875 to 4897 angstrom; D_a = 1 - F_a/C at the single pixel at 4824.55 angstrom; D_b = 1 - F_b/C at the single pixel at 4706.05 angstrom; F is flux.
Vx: -1.13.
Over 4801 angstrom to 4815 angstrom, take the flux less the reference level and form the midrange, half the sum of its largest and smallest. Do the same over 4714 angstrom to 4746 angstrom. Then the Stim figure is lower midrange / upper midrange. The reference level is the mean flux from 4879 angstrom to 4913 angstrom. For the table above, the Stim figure 1.2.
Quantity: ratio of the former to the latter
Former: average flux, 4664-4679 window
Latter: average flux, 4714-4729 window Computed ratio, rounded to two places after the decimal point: 1.03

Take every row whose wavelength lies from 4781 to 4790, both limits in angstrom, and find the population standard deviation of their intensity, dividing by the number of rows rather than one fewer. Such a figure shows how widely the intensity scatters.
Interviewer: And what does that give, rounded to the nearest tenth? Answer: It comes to 0.7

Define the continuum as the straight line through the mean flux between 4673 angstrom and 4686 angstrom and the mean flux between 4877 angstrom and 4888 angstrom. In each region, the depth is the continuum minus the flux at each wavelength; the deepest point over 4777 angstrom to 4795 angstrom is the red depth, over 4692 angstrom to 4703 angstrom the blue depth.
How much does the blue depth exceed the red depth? -3.0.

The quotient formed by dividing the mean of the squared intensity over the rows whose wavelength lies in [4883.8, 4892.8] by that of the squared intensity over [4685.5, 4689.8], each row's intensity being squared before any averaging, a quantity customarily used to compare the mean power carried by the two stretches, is 0.80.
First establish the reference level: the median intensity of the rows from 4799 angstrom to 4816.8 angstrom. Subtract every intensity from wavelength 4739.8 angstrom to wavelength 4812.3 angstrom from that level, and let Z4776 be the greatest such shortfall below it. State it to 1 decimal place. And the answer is 2.8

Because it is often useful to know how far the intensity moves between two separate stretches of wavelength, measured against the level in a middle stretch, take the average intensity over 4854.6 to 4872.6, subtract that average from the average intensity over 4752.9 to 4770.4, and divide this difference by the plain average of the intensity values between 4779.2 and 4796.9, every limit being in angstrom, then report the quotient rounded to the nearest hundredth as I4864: -0.09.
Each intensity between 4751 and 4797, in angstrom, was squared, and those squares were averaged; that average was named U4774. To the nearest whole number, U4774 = 65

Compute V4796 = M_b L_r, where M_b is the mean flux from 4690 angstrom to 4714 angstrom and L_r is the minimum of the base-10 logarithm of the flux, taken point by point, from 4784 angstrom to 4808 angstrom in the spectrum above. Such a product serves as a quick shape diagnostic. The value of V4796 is 8.28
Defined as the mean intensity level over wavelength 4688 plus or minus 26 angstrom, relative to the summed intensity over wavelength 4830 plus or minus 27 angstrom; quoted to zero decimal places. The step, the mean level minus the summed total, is -201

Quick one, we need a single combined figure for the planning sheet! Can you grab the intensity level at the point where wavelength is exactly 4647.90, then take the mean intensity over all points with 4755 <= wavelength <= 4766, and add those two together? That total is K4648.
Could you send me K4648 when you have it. 18.7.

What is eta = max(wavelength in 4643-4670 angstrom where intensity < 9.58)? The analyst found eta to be 4669.35 angstrom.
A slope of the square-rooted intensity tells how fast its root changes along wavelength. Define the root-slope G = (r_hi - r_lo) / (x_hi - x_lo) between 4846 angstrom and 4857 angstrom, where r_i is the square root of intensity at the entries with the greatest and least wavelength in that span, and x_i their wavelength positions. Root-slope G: -0.016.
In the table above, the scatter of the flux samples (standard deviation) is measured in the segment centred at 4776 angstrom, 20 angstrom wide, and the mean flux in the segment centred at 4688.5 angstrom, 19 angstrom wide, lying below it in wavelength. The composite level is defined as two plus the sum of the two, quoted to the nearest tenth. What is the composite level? 12.1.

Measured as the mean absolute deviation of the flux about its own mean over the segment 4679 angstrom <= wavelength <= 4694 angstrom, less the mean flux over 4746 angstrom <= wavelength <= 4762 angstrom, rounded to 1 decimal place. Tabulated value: -8.8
